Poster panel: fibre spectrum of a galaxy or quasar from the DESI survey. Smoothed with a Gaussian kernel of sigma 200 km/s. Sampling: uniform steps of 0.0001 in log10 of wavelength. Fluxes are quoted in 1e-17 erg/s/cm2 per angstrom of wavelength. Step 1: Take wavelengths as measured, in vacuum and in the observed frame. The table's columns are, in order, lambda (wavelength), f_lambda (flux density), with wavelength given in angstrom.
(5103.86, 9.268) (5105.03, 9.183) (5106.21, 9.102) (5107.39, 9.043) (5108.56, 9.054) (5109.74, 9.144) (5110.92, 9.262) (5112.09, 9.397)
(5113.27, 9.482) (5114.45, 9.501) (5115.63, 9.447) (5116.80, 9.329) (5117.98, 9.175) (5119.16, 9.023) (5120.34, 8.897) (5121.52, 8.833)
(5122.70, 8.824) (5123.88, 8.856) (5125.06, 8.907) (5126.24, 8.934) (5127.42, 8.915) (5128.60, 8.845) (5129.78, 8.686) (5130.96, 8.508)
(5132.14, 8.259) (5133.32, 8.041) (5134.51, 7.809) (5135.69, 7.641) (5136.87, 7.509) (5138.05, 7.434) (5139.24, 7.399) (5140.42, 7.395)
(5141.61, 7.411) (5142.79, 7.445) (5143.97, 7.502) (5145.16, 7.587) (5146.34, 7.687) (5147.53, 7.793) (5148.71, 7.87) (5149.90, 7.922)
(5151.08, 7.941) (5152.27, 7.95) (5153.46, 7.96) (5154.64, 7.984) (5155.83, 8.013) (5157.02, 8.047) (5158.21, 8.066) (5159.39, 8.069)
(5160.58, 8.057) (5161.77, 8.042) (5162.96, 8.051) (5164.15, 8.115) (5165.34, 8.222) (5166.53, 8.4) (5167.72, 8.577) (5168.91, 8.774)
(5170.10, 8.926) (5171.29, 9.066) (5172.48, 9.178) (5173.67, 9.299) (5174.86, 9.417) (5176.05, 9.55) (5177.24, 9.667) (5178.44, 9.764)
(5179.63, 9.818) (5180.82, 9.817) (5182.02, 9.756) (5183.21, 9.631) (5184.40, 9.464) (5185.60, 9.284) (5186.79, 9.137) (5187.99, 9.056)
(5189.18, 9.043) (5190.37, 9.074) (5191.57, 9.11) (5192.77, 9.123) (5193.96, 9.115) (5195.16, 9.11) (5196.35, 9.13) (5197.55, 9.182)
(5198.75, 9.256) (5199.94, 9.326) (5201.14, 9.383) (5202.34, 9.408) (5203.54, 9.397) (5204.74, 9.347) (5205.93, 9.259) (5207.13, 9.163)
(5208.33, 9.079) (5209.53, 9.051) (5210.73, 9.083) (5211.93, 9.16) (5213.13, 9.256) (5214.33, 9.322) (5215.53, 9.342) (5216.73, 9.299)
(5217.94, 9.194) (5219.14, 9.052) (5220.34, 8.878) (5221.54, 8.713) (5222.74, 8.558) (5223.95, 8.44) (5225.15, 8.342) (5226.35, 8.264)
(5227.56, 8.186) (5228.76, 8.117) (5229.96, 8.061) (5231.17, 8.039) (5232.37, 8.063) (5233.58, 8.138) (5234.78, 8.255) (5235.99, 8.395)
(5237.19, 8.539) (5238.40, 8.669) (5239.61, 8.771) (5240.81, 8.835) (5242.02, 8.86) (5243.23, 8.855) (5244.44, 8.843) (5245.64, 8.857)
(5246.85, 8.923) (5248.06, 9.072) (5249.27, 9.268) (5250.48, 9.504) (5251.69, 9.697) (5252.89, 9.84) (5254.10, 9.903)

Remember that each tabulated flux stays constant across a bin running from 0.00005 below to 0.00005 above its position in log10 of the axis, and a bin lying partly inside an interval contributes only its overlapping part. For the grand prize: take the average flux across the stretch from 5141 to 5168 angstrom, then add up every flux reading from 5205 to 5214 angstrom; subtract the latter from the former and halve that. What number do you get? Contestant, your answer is -28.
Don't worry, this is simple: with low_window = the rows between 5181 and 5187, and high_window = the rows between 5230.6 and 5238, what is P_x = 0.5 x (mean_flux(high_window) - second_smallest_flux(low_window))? -0.5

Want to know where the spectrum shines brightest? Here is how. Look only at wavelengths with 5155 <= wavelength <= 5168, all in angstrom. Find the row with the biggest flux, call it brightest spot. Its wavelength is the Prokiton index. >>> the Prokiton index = 5167.72 angstrom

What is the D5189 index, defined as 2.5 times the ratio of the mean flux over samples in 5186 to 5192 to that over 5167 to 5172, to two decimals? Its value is 2.57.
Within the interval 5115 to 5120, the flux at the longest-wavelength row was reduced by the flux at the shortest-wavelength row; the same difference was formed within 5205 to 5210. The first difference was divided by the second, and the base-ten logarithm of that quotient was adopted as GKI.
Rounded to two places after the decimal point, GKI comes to 0.31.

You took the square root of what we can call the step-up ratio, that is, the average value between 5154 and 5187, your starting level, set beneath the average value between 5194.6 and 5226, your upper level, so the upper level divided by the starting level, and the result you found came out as 1.01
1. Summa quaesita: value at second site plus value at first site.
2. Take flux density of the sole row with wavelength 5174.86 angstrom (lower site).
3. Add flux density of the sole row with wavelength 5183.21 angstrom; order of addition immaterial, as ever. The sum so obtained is 19.0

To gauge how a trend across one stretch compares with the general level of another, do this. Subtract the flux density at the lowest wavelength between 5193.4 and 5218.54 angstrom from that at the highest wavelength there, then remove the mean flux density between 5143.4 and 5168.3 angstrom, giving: -7.9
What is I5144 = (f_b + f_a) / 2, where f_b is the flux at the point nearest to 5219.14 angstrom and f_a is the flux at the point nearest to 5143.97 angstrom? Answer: 8.3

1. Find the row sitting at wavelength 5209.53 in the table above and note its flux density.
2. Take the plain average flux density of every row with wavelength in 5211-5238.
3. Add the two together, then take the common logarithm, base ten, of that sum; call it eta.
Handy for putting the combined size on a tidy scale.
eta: 1.247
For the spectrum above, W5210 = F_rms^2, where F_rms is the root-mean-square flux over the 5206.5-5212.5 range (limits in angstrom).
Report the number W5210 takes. 83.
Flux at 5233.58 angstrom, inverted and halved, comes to 0.061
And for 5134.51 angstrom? 0.064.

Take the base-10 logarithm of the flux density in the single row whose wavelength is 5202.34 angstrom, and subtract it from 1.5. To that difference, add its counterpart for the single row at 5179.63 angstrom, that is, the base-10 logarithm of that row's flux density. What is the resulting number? 1.52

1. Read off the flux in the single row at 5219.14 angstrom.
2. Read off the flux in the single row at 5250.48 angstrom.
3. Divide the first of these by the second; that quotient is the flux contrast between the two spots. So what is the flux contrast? 0.95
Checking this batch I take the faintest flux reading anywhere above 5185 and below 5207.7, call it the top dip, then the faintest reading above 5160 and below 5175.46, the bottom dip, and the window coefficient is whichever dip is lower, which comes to 8.04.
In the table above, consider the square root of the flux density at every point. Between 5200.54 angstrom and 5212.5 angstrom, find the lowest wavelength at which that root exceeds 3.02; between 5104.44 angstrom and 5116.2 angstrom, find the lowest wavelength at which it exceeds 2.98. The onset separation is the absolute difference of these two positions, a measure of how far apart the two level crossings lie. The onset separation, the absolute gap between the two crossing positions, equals 96.1 angstrom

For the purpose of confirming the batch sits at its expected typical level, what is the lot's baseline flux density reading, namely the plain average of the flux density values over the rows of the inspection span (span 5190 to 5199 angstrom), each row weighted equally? 9.1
